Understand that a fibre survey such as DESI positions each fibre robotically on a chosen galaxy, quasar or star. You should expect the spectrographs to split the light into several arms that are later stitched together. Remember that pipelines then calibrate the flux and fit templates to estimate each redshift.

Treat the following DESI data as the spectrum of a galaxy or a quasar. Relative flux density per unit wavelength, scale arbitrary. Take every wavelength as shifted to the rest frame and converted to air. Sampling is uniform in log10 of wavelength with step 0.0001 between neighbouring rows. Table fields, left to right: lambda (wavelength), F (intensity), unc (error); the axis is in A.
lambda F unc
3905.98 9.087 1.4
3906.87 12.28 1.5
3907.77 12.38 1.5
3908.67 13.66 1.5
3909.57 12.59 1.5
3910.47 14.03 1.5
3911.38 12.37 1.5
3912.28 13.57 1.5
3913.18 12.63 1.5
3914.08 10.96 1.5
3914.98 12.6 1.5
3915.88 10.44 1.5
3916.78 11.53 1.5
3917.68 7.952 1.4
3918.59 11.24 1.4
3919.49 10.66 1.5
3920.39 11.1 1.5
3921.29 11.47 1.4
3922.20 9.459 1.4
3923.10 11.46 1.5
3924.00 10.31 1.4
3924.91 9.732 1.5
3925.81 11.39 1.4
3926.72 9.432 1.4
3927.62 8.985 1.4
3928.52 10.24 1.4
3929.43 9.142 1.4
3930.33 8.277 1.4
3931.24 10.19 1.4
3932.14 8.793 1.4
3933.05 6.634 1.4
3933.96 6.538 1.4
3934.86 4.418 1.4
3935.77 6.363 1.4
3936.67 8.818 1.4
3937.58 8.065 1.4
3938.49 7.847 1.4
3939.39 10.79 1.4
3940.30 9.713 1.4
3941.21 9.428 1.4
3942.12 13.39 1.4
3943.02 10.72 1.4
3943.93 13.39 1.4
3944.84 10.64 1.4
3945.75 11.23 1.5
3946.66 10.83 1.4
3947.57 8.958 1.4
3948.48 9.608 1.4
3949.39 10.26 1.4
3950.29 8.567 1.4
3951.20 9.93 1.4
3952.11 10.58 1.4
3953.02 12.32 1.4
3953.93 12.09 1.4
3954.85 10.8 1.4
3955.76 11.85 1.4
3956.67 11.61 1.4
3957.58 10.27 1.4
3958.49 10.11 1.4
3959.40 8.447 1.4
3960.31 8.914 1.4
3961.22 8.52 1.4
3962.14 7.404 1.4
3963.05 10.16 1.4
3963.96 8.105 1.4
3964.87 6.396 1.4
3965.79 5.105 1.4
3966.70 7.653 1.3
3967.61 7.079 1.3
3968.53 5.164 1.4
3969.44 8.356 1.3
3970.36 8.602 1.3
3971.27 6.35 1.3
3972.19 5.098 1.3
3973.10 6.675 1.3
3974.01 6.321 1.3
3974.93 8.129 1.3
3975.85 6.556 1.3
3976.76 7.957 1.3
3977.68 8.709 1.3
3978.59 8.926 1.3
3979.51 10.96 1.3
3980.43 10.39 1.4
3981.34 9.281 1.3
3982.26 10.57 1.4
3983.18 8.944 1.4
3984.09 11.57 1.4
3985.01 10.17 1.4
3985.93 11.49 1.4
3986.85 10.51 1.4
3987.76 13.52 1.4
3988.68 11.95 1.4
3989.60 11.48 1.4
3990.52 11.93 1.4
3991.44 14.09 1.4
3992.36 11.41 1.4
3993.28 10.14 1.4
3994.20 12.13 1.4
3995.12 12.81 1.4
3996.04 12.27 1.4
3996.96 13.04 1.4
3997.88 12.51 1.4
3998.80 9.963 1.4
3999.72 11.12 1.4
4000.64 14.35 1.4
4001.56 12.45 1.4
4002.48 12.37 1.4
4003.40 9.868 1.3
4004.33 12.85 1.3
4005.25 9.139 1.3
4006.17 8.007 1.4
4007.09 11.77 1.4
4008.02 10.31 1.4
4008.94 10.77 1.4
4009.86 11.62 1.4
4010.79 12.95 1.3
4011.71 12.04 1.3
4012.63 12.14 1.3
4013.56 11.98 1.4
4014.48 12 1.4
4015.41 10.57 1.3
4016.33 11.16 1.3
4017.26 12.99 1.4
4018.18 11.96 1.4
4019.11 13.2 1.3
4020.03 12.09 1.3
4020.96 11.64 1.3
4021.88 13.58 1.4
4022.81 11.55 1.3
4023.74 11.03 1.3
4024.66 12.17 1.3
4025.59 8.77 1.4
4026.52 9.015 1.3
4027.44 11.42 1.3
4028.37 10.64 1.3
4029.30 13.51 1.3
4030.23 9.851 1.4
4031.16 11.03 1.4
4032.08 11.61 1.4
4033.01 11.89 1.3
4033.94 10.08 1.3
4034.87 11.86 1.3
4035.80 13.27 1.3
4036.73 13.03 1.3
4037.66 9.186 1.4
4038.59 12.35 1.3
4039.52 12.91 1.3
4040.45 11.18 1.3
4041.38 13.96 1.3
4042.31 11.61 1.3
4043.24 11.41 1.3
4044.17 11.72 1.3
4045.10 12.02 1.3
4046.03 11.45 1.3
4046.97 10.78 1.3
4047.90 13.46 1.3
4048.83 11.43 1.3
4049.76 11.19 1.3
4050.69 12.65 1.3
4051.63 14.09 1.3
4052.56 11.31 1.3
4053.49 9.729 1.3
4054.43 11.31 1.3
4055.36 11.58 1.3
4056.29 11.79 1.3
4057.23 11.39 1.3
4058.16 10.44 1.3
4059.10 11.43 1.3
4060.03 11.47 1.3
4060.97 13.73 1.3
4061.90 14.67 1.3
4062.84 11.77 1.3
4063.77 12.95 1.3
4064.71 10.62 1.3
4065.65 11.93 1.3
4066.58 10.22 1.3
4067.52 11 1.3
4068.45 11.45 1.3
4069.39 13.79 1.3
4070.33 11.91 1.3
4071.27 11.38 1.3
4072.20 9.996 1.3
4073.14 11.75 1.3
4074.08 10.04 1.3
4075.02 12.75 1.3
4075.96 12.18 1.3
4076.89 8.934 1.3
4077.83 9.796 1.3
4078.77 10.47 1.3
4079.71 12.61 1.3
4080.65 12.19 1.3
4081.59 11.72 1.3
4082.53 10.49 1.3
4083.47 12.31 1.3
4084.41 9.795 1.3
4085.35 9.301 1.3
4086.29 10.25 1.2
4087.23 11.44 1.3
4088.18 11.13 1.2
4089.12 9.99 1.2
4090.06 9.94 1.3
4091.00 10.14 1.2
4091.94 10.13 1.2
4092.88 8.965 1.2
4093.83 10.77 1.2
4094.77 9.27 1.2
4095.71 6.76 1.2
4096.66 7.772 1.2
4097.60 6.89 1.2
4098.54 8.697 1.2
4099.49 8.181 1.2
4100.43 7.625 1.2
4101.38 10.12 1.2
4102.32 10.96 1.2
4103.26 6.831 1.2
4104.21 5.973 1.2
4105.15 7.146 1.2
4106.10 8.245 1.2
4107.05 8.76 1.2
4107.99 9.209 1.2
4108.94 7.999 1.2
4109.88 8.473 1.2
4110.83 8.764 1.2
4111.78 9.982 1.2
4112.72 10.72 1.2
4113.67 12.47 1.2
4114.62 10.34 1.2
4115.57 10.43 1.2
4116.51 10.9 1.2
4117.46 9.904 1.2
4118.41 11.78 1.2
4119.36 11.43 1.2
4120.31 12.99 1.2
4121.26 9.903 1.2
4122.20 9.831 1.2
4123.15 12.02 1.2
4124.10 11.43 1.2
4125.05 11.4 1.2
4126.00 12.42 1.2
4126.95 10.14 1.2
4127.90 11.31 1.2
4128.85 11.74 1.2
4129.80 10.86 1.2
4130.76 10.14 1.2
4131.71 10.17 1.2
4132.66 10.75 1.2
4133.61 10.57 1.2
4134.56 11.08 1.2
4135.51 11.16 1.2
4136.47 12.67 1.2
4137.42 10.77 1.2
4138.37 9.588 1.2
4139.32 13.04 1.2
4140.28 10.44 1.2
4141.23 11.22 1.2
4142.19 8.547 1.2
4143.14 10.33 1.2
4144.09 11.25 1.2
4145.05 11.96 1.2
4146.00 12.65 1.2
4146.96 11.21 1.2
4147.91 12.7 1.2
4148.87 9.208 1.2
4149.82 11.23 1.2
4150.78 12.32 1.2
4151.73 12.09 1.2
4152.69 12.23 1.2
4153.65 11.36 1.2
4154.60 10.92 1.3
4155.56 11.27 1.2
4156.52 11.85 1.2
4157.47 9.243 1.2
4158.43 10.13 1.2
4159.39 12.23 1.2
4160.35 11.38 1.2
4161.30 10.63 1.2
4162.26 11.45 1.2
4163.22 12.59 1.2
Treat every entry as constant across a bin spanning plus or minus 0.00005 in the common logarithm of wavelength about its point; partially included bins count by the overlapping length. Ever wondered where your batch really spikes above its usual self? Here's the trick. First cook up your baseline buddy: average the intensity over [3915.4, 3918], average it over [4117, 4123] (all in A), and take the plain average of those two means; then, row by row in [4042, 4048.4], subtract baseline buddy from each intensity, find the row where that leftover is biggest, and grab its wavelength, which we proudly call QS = 4047.90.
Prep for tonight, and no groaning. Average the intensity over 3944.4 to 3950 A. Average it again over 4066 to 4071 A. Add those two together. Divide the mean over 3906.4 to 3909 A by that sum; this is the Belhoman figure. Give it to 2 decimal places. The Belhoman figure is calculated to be 0.58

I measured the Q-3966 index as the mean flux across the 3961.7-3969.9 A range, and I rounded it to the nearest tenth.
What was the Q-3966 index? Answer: 7.3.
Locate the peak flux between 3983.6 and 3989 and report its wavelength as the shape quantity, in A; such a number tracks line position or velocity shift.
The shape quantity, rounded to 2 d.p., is 3987.76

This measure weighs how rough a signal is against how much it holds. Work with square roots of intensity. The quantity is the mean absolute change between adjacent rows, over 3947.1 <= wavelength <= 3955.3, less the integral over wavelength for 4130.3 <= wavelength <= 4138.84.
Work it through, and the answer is -27.9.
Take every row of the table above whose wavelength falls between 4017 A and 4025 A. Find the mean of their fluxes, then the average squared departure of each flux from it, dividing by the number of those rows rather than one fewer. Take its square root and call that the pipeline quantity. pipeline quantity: 0.79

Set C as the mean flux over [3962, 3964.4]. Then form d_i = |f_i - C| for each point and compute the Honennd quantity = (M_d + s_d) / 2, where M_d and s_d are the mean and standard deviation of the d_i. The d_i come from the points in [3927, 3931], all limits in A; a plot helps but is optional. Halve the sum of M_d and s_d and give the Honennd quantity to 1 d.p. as 0.6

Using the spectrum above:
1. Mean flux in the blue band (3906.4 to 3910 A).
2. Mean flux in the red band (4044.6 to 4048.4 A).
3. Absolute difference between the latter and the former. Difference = 0.8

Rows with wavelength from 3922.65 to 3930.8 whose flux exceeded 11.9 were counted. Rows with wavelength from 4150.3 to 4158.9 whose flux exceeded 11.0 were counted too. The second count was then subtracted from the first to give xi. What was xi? -6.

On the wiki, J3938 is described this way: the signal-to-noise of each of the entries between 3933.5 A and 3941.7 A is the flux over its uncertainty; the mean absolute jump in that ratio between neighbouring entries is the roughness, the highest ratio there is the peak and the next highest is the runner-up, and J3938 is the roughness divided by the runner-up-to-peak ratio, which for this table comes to 1.2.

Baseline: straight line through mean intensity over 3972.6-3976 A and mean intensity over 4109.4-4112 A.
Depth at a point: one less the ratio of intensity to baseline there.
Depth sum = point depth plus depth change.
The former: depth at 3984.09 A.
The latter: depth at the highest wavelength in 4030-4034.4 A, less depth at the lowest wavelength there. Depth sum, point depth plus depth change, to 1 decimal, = -0.7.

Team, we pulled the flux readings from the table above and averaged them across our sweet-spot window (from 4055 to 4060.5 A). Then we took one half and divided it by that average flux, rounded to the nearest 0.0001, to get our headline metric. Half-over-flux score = 0.0441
